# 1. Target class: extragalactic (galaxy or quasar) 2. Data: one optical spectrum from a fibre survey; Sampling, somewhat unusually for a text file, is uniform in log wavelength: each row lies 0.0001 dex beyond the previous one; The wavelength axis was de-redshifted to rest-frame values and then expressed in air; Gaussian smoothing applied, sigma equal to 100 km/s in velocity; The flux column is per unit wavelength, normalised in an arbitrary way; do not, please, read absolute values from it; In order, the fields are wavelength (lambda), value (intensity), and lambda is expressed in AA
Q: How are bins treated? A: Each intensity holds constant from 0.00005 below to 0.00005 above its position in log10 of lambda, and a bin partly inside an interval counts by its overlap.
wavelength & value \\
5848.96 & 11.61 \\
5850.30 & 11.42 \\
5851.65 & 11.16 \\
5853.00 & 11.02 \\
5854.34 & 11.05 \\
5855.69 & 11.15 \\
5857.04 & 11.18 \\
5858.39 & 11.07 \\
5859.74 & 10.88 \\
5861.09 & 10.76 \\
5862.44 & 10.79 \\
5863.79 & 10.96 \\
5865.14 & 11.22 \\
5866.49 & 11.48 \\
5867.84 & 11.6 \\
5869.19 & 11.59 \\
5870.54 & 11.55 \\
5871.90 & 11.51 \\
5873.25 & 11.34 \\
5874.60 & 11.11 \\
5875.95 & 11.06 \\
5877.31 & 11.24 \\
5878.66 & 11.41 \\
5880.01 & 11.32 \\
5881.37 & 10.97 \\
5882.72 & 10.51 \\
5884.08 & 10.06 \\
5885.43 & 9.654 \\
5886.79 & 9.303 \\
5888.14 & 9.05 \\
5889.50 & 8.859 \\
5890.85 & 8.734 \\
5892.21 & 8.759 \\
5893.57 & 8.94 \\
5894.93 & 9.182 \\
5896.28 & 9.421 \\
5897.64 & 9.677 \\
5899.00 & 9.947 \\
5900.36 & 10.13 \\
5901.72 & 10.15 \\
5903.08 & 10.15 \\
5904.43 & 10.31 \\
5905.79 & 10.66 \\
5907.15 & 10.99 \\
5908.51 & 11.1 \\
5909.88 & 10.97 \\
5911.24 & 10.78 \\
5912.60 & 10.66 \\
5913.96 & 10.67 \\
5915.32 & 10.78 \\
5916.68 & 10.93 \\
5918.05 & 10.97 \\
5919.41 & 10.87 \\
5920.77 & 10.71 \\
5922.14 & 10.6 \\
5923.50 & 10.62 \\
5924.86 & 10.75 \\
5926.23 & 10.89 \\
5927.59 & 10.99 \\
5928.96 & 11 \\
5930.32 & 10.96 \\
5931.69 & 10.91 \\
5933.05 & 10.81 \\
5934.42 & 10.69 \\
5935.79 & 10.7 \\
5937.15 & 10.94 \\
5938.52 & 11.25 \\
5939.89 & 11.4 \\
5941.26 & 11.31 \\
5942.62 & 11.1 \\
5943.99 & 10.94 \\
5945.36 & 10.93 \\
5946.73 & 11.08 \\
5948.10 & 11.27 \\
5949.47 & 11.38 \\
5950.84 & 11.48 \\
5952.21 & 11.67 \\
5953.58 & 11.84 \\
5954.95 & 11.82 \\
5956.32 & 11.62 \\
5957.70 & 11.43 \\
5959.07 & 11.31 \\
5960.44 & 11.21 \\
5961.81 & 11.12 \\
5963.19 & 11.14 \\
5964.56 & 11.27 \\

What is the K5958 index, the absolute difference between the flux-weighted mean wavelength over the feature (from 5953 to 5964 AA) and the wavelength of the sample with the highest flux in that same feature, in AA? 4.7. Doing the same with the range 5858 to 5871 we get 3.3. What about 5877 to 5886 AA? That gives 2.6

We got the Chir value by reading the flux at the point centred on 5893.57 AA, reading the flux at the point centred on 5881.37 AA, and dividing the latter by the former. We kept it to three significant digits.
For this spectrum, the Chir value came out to 1.23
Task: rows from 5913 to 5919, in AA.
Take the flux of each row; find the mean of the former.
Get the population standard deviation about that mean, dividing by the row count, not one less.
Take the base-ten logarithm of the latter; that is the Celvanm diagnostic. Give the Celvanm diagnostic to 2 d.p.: -0.92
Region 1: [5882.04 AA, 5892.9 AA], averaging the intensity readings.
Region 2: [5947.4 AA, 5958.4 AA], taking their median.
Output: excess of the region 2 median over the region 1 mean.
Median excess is 2.2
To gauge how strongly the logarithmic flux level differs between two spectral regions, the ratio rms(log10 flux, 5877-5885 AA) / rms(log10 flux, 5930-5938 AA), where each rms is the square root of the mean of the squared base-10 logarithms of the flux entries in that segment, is 1.00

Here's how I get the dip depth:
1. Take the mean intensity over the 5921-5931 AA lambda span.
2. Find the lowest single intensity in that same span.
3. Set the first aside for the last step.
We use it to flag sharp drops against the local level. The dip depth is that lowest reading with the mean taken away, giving -0.23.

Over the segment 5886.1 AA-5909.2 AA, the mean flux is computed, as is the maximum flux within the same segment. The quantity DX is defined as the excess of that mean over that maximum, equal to -1.37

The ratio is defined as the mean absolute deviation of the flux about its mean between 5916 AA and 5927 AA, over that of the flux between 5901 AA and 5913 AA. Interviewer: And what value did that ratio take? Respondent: 0.42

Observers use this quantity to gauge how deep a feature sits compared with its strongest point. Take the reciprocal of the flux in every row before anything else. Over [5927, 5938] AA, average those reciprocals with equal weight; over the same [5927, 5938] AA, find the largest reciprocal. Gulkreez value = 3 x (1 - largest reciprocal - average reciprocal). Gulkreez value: 2.44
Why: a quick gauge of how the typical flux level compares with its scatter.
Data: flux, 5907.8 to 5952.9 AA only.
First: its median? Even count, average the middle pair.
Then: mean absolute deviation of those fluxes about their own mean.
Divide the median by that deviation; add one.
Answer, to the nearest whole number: 55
